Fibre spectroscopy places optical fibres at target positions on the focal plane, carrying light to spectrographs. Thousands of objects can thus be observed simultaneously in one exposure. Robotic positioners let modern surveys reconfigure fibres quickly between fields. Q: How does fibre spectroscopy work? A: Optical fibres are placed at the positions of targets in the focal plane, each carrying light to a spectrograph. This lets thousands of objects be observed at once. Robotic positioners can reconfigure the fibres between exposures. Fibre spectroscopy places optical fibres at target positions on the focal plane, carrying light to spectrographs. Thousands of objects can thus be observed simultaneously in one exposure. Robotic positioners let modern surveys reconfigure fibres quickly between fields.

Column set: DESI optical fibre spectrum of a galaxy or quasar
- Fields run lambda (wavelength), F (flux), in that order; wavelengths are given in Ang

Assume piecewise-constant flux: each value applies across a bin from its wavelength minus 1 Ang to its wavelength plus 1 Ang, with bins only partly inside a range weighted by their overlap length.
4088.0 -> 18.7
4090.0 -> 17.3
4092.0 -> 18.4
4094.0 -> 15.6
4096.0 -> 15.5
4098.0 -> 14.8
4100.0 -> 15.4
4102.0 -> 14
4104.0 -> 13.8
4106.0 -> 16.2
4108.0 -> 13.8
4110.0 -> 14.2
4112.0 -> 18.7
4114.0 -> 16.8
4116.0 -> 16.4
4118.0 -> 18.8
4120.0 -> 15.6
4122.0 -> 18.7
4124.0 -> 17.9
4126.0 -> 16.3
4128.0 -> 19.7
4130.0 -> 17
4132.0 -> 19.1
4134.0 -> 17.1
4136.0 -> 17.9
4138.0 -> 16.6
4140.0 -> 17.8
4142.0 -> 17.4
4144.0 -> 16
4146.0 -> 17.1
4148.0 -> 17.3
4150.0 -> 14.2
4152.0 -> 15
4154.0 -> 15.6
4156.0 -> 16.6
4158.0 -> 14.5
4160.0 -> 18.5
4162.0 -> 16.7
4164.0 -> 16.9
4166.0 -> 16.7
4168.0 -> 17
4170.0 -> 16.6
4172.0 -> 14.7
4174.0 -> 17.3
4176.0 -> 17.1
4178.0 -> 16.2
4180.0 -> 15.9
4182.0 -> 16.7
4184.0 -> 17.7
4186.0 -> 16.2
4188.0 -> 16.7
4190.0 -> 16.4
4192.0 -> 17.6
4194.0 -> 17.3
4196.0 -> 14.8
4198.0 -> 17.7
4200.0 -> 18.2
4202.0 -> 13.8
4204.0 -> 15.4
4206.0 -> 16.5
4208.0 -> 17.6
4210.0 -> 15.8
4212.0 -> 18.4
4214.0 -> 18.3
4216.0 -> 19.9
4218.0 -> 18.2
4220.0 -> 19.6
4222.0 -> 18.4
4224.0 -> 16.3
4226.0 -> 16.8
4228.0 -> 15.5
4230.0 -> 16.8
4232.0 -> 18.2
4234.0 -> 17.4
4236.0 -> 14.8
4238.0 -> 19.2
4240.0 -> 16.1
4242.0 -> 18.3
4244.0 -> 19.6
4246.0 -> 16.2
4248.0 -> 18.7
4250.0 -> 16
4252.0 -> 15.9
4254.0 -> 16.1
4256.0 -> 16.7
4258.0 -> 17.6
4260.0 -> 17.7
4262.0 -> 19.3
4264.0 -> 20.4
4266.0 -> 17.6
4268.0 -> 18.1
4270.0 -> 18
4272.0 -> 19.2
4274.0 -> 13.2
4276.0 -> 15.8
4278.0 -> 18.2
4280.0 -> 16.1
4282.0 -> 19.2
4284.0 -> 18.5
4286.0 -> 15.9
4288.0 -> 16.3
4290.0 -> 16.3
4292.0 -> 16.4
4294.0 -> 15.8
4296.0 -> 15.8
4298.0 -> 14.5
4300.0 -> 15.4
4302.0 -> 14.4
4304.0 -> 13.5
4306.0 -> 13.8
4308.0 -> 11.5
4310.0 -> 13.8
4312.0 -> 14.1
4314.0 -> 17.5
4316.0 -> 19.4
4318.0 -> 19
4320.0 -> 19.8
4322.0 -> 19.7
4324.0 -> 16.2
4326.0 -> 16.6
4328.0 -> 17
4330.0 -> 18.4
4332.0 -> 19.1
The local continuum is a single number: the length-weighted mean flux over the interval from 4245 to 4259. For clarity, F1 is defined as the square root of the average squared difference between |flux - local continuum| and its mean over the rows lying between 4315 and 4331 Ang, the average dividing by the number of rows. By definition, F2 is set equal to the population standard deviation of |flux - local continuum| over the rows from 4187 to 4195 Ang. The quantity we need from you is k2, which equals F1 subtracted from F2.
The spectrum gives -0.8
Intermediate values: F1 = 1.15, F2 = 0.3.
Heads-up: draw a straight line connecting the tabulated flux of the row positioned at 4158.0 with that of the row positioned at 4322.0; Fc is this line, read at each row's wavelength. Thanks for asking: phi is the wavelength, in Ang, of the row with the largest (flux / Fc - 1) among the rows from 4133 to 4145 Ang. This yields 4136.0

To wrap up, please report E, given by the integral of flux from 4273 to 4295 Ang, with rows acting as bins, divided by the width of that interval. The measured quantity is 16.5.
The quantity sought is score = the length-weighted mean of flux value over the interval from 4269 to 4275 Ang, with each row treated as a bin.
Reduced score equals 16.8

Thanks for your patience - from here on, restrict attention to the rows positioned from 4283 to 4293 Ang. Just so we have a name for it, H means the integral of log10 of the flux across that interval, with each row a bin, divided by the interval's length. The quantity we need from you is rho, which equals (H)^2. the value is 1.49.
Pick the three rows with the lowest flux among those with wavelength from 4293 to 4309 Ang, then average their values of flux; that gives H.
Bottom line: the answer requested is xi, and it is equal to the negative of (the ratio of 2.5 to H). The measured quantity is -0.19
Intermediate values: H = 12.9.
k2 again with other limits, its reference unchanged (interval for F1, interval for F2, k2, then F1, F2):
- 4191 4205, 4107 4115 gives 0.4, 0.74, 1.1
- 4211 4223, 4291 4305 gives 0.3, 0.68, 0.9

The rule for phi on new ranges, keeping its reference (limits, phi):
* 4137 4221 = 4140.0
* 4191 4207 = 4200.0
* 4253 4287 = 4264.0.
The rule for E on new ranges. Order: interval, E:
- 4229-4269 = 17.5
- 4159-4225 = 17.0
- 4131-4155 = 16.8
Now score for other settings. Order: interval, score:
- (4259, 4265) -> 19.1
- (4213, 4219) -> 18.8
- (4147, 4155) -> 15.5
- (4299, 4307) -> 14.3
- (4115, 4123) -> 17.4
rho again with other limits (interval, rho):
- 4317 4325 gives 1.61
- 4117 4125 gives 1.56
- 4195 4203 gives 1.45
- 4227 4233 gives 1.50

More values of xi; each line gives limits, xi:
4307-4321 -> -0.19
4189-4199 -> -0.15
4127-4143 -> -0.15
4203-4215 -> -0.16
